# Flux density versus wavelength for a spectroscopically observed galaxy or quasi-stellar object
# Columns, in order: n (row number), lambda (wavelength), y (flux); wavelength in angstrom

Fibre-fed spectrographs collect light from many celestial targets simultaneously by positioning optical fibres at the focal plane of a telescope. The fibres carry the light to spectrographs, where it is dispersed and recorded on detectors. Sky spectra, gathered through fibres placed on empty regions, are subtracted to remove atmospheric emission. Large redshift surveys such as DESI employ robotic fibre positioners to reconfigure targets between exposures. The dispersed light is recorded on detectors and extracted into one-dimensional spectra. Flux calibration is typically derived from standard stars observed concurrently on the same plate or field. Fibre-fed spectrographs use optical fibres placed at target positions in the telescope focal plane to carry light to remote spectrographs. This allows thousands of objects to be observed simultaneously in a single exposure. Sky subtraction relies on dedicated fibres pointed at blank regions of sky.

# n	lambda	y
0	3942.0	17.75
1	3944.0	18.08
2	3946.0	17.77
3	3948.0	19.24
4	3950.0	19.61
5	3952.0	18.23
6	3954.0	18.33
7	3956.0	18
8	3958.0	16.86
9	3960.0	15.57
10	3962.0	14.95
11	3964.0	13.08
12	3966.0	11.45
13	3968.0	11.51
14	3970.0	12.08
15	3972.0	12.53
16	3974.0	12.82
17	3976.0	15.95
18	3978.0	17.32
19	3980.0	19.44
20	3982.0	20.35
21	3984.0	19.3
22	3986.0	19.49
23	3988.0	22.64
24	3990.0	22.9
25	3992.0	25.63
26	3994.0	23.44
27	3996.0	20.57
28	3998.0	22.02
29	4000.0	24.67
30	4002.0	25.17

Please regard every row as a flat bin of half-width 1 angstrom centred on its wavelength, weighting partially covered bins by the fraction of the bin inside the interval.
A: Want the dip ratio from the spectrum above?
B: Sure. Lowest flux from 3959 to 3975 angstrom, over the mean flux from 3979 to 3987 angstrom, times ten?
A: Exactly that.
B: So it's 5.8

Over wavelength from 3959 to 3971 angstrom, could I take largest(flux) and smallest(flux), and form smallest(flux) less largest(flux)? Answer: -4.1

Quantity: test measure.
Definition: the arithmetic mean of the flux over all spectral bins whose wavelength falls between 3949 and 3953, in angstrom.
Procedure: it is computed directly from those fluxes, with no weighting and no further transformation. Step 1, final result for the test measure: 18.9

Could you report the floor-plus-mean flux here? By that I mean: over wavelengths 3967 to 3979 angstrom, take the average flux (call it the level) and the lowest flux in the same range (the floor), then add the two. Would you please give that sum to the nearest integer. 25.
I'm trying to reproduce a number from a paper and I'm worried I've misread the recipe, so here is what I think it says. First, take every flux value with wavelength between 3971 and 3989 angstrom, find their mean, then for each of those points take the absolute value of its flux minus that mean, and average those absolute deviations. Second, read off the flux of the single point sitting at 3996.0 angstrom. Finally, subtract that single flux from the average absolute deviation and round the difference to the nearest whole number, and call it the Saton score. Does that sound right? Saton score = -18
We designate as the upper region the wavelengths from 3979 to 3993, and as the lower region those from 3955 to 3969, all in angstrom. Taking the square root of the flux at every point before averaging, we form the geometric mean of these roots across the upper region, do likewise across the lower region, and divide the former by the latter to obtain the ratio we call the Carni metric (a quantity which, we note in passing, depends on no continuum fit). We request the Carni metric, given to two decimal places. 1.22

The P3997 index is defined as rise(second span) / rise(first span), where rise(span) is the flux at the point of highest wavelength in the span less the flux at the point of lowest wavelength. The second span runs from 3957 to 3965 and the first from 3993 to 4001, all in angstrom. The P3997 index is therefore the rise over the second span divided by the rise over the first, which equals -3.1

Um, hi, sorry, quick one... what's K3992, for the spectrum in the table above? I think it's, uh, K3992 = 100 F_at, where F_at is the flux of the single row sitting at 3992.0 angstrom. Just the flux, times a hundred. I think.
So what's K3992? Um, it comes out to 2563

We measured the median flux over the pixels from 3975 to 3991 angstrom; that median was 19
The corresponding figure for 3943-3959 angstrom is 18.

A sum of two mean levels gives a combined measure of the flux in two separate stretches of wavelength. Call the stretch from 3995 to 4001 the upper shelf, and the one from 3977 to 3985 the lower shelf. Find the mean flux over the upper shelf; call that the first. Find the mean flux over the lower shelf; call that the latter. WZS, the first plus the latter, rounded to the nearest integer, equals 42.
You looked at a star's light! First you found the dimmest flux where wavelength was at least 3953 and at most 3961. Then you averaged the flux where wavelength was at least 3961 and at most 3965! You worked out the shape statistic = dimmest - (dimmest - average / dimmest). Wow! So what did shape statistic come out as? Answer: 0.90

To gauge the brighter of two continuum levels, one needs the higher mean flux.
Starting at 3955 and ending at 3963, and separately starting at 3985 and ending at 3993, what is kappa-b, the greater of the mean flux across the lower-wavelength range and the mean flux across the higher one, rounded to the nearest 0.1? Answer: 22.7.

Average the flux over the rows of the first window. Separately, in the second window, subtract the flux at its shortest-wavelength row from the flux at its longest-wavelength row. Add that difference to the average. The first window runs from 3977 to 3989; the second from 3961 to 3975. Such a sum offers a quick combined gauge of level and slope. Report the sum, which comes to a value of 17.6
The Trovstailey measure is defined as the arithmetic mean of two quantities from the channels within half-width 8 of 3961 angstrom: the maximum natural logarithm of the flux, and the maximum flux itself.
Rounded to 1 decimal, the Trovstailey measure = 10.6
